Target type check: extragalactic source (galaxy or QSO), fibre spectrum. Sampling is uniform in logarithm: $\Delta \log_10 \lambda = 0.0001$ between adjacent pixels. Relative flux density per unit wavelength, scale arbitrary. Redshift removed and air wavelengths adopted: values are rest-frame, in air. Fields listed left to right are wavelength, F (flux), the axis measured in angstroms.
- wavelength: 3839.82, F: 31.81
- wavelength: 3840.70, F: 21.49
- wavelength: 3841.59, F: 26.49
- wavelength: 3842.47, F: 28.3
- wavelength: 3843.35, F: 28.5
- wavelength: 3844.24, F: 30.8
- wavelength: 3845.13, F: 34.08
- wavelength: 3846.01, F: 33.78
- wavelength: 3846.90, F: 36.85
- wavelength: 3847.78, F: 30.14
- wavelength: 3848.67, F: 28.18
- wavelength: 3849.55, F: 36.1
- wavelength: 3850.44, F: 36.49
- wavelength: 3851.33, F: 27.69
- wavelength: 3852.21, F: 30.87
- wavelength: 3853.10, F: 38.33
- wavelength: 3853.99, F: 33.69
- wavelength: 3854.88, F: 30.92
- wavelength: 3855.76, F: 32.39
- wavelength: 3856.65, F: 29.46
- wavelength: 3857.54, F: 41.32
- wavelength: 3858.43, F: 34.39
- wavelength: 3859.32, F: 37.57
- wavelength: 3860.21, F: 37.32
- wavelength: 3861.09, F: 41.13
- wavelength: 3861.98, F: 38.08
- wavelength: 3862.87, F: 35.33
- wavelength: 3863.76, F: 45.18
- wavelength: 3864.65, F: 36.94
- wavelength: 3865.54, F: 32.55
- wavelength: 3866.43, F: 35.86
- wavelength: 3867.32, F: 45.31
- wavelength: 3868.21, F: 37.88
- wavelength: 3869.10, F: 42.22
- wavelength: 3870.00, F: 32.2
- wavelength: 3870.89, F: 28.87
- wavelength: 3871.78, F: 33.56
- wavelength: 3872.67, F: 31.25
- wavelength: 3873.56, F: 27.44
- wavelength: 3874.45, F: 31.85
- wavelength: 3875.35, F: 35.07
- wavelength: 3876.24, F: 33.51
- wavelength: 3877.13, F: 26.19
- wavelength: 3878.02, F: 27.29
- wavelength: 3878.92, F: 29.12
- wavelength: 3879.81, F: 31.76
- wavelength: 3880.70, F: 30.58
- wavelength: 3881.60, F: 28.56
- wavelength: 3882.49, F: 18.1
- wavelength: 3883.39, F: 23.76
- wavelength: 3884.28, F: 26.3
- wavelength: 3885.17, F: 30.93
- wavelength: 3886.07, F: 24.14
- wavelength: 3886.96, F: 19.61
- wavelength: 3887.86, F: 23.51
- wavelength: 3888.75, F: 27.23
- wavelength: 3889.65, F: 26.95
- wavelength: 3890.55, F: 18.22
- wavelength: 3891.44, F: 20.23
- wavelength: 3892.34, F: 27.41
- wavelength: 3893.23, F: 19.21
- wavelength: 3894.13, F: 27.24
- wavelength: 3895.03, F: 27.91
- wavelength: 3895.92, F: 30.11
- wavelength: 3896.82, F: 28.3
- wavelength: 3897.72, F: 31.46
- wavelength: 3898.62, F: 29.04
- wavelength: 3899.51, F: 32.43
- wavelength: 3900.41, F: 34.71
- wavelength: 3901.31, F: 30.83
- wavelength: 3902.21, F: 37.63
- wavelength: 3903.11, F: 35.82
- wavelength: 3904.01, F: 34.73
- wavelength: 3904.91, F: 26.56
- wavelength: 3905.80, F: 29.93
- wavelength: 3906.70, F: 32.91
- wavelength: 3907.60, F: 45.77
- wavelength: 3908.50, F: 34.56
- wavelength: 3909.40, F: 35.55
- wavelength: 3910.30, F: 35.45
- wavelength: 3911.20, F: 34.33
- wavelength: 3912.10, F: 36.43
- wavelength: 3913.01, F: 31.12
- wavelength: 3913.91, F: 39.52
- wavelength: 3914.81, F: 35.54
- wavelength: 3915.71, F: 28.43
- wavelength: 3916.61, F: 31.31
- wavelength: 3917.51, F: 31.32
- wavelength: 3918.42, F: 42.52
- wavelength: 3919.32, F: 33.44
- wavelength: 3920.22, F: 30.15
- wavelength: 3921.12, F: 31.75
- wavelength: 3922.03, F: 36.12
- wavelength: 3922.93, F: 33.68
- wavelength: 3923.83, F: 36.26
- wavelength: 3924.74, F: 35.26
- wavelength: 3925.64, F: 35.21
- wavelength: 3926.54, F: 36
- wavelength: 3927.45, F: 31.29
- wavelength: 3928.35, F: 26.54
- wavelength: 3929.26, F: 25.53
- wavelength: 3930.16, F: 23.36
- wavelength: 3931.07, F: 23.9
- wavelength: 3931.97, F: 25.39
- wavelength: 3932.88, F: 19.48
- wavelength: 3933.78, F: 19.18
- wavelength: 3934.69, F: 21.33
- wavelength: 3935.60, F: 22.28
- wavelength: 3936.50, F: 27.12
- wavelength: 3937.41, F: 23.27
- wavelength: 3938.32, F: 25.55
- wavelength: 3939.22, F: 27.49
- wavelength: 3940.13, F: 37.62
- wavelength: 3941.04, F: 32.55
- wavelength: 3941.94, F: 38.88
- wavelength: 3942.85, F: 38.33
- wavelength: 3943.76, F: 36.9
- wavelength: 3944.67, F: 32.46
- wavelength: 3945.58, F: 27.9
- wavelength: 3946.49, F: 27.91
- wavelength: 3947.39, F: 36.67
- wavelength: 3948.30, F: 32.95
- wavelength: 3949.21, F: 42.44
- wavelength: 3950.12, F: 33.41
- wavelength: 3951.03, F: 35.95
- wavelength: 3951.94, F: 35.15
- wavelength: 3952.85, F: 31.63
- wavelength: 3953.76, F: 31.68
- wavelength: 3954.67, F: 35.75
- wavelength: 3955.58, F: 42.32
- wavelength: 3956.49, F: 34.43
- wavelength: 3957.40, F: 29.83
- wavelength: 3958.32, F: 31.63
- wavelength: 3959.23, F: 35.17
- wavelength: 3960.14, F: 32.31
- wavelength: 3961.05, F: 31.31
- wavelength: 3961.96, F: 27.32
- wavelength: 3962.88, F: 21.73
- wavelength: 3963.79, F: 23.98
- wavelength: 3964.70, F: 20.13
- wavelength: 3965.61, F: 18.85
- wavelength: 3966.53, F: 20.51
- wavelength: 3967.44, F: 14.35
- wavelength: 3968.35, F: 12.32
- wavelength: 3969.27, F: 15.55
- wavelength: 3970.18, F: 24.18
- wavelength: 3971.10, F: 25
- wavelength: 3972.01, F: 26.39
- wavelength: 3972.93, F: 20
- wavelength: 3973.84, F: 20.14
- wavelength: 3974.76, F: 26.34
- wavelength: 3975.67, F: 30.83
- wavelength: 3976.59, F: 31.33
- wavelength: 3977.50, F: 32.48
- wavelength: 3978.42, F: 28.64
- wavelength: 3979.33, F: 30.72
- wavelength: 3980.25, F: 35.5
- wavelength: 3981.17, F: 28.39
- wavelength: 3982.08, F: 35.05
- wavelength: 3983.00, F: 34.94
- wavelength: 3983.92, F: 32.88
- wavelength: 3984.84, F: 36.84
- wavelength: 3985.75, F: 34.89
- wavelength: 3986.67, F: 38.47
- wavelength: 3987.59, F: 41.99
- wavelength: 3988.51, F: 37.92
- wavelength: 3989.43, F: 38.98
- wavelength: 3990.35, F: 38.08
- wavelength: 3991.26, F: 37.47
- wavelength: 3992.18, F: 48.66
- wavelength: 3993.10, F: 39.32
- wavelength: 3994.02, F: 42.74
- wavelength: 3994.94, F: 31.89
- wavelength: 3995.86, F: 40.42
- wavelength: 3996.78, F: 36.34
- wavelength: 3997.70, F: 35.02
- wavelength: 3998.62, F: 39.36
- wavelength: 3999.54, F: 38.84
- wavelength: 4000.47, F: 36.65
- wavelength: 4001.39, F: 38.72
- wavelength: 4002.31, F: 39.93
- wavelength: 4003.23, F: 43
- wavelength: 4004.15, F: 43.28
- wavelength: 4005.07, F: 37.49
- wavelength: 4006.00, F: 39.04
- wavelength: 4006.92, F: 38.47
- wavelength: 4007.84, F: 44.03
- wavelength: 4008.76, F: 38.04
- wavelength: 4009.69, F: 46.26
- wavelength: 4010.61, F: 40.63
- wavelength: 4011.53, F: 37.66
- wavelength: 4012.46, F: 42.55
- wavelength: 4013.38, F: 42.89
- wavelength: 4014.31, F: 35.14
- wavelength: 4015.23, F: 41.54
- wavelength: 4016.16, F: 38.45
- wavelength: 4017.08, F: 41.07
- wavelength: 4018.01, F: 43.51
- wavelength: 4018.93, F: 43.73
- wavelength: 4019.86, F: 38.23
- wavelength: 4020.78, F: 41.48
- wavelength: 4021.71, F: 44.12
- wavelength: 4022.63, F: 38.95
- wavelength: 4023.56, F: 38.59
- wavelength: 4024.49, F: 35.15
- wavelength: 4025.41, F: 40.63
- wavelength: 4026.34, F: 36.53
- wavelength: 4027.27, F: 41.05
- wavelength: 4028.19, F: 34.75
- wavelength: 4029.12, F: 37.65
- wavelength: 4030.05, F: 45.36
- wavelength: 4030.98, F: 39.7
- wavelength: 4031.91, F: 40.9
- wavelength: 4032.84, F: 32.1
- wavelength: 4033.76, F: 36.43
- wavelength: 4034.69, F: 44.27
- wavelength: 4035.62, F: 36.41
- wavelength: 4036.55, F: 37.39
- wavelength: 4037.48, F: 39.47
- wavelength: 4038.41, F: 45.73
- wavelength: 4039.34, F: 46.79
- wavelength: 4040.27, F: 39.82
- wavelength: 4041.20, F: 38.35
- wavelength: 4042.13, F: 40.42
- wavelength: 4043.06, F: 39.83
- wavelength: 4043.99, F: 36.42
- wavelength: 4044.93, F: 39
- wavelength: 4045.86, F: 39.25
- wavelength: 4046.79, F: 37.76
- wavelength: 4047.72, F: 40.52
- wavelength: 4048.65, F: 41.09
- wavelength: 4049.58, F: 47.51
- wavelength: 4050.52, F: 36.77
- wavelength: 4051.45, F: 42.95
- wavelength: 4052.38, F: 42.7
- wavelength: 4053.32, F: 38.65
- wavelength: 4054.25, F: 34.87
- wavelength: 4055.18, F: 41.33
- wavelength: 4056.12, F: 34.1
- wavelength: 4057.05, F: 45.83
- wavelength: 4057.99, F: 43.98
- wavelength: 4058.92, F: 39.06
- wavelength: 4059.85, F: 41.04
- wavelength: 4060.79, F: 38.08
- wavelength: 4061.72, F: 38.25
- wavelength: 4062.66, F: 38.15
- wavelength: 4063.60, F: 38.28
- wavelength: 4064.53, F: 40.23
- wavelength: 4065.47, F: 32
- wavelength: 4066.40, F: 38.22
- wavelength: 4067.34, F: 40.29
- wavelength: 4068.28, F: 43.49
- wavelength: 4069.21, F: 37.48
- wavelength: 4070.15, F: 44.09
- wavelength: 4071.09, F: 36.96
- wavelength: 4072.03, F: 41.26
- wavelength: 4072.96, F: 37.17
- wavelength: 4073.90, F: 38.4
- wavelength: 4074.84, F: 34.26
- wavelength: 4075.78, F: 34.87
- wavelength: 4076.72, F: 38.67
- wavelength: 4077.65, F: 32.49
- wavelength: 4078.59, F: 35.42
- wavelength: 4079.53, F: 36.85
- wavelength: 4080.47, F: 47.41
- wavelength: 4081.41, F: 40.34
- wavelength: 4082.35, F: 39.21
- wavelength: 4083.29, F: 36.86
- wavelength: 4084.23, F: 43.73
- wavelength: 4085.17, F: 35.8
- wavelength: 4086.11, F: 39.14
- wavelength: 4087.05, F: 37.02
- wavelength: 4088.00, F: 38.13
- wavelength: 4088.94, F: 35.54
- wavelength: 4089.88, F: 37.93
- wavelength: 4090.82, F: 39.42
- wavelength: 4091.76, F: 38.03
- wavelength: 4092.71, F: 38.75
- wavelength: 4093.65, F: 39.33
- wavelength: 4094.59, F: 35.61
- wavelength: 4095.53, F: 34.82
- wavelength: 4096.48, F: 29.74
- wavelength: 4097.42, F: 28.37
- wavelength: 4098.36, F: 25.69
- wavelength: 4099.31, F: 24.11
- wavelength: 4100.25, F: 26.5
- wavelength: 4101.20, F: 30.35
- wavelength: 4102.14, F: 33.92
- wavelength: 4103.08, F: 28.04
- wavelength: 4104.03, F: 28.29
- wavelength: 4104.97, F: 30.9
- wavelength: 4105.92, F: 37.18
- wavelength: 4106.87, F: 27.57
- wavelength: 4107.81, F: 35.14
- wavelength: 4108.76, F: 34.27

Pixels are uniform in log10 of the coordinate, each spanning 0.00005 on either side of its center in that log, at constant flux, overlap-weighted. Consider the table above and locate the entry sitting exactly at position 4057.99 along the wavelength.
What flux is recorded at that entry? 43.98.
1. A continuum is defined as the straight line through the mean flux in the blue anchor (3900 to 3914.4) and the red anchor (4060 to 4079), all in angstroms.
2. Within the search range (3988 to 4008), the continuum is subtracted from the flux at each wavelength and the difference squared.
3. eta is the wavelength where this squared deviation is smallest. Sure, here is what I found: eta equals 4000.47 angstroms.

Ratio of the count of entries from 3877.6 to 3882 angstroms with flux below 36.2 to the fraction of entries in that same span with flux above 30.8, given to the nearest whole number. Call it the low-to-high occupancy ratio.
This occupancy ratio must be 25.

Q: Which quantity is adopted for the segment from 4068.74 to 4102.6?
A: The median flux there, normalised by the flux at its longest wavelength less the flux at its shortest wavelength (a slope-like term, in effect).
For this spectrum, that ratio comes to -10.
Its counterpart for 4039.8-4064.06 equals -25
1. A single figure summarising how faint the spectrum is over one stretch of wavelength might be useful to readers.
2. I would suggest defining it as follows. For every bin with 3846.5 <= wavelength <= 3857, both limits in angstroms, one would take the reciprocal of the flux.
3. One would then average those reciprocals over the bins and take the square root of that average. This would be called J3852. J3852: 0.176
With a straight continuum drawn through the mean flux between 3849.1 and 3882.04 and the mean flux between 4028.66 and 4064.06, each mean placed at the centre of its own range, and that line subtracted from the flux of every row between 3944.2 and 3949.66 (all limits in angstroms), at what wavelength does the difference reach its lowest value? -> 3946.49 angstroms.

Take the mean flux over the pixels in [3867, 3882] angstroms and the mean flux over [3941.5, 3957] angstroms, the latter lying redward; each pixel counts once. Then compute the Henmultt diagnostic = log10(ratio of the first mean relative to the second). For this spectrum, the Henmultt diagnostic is -0.03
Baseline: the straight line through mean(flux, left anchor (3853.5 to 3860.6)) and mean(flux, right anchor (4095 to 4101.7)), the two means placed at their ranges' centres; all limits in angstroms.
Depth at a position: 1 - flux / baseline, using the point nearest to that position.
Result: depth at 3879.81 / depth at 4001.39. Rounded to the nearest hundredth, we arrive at -0.27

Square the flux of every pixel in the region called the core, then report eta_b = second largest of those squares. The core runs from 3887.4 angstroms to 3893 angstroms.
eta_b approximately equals 741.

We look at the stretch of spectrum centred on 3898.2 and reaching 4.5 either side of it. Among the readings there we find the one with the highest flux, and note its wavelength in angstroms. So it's 3902.21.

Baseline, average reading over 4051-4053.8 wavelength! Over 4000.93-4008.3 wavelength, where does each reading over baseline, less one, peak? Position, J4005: 4007.84 angstroms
